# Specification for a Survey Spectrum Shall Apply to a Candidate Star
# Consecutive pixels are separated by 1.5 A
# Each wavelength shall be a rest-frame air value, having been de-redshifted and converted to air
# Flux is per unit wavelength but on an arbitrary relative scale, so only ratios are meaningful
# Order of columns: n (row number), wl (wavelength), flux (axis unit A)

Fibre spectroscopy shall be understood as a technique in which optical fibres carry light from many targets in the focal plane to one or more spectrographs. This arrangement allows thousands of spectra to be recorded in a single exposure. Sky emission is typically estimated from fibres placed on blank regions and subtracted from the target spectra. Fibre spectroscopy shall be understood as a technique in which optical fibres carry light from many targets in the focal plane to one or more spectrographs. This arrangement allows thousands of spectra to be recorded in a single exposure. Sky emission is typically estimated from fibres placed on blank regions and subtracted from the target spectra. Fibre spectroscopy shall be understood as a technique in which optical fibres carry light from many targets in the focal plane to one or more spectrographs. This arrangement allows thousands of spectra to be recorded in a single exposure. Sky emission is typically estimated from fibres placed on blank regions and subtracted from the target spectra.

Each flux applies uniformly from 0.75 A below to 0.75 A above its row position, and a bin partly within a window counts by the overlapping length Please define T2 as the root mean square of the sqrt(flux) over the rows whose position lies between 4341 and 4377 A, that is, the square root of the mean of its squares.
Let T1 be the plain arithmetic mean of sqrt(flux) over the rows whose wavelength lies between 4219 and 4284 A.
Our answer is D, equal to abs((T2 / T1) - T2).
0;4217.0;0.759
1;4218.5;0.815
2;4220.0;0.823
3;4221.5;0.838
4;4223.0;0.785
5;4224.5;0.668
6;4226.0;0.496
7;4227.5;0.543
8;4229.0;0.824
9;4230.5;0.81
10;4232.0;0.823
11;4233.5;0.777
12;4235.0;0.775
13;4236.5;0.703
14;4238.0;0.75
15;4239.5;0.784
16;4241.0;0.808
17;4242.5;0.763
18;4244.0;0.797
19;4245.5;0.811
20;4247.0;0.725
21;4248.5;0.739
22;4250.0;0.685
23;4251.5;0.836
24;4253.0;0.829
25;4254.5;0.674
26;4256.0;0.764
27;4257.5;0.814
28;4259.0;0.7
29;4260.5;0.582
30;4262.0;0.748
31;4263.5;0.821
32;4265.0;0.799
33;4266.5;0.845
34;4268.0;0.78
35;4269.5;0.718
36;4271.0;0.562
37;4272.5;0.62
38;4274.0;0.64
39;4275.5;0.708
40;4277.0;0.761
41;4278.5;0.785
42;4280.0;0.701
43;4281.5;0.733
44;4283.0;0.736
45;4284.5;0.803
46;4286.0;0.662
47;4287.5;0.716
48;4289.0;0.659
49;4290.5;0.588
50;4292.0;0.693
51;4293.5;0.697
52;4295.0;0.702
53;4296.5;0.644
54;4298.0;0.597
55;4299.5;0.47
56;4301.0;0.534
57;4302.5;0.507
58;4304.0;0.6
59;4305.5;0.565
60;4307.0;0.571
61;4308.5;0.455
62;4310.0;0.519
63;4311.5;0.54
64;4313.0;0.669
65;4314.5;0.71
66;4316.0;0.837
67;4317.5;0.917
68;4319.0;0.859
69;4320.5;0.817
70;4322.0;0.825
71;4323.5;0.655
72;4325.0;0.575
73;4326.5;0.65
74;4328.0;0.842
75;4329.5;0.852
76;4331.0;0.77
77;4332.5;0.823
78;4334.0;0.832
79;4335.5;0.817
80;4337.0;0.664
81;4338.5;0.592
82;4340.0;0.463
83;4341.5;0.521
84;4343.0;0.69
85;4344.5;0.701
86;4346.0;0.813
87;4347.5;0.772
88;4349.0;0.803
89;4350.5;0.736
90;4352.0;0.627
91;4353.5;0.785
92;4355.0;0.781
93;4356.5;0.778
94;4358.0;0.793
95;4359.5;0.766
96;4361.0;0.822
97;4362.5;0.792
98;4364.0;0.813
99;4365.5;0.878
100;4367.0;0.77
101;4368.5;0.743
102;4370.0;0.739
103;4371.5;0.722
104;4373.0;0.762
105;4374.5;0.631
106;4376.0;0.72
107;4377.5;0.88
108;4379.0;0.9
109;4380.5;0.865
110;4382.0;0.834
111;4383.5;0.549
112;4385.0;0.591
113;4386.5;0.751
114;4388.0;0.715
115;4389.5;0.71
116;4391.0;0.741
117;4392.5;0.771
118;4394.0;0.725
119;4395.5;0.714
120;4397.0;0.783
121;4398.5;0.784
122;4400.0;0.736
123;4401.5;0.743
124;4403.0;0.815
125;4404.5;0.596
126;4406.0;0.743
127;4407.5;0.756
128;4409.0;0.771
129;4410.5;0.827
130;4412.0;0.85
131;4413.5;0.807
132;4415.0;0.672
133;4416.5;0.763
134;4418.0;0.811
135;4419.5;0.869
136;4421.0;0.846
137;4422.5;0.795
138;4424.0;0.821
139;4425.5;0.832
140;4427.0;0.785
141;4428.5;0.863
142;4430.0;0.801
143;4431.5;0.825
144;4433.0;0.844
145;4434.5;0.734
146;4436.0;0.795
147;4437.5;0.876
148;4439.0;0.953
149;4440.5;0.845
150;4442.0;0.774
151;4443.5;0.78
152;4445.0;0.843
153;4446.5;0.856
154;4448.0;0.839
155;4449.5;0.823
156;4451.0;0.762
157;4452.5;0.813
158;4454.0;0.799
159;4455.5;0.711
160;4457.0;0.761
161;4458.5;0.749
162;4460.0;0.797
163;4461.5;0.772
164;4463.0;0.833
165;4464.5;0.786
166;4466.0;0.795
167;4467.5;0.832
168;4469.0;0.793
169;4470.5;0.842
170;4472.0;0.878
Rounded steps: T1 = 0.860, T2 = 0.8650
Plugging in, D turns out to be 0.141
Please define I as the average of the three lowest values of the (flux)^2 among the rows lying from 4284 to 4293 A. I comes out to 0.41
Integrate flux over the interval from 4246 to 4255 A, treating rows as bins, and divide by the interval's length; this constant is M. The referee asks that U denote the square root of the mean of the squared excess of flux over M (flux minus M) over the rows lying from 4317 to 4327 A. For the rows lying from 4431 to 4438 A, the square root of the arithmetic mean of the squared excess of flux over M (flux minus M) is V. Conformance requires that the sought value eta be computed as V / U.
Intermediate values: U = 0.12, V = 0.079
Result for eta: 0.7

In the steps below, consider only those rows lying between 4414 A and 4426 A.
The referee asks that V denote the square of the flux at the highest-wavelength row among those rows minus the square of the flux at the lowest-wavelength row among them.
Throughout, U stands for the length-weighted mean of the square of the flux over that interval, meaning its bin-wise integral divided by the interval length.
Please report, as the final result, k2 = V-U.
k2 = -0.404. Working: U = 0.64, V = 0.24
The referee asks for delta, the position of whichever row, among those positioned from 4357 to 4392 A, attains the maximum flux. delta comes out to 4379.0 A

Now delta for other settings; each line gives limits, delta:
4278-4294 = 4284.5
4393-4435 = 4419.5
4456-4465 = 4463.0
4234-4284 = 4266.5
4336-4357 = 4346.0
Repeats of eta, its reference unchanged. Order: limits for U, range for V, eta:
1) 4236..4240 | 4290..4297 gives 2.9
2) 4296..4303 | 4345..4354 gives 0.3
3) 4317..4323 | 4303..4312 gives 2.0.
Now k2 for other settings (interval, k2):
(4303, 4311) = -0.386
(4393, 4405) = -0.722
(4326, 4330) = -0.321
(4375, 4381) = -0.468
